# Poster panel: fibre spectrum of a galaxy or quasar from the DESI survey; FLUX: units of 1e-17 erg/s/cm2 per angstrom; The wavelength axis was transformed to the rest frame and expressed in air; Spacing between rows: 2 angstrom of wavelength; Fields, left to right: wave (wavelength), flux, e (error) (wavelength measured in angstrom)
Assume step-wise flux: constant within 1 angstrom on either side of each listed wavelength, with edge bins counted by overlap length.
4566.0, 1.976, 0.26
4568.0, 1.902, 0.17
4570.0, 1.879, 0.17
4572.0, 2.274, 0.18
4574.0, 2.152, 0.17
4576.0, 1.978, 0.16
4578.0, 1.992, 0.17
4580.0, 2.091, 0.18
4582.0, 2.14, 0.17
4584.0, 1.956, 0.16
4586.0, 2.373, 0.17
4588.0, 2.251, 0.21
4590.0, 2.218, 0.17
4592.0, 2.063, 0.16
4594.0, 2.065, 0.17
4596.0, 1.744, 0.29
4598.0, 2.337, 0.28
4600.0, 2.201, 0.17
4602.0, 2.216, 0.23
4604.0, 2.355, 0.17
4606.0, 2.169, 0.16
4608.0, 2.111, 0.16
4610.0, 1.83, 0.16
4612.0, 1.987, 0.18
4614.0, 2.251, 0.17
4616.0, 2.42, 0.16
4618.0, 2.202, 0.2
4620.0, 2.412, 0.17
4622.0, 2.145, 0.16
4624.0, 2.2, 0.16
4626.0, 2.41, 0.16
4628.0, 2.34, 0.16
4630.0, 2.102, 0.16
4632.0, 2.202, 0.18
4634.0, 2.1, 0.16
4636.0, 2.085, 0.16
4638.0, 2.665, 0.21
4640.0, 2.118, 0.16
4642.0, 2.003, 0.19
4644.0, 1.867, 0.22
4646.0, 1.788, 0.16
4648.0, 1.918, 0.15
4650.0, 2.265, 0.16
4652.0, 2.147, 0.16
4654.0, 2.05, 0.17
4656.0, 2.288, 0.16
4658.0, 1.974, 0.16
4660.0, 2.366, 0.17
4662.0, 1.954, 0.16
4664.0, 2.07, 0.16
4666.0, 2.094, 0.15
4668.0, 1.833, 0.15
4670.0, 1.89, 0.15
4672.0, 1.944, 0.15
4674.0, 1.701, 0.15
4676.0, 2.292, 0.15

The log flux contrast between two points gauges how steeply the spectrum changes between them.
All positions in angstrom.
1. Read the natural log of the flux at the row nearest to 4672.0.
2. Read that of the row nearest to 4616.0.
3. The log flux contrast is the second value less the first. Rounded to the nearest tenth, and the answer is 0.2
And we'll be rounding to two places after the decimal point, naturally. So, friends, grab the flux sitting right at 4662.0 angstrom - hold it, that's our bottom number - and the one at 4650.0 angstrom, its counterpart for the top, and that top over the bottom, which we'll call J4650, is 1.16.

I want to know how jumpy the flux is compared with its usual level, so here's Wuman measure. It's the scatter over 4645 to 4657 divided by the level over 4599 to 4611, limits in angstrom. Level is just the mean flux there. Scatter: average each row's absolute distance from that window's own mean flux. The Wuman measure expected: 0.073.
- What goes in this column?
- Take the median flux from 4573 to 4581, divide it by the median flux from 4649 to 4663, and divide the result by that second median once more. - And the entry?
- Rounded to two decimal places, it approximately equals 0.44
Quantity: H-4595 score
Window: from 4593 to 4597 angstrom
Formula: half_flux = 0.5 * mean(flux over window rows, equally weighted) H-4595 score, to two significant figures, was 0.95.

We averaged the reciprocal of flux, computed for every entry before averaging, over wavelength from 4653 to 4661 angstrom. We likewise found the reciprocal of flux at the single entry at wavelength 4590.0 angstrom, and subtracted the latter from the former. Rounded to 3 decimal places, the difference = 0.013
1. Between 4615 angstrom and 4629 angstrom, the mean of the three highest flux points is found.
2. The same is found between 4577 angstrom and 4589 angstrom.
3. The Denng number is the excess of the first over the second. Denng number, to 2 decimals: 0.16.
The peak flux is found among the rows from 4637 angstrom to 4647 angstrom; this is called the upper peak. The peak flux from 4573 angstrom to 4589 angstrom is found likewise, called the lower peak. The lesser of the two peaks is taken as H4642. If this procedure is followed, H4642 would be 2.37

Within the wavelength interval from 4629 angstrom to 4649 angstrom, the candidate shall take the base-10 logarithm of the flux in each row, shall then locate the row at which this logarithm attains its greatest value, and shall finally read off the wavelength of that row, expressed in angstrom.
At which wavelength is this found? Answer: 4638.0 angstrom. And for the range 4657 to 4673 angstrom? 4660.0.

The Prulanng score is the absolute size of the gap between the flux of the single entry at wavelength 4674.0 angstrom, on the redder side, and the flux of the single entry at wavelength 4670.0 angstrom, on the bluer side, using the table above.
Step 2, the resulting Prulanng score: 0.19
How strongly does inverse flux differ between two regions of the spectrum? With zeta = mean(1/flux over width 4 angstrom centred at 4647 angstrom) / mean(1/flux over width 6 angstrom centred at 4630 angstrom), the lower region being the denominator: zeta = 1.19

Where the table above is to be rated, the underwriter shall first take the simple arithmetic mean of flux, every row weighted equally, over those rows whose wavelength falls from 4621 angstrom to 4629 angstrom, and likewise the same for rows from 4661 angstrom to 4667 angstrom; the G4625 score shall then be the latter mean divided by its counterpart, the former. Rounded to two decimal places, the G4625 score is 0.90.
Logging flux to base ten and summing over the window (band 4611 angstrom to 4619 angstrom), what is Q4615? 1.38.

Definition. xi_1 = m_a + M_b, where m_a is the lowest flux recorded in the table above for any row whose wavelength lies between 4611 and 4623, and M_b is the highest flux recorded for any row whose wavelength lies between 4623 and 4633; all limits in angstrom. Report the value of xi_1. 4.40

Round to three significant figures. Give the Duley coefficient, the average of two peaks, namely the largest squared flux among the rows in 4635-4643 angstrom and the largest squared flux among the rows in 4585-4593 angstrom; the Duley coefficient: 6.37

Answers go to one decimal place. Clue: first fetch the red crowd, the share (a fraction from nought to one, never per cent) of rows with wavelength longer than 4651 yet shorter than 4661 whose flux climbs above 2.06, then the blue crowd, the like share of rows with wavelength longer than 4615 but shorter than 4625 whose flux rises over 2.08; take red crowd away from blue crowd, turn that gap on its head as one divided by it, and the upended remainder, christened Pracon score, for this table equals 2.5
